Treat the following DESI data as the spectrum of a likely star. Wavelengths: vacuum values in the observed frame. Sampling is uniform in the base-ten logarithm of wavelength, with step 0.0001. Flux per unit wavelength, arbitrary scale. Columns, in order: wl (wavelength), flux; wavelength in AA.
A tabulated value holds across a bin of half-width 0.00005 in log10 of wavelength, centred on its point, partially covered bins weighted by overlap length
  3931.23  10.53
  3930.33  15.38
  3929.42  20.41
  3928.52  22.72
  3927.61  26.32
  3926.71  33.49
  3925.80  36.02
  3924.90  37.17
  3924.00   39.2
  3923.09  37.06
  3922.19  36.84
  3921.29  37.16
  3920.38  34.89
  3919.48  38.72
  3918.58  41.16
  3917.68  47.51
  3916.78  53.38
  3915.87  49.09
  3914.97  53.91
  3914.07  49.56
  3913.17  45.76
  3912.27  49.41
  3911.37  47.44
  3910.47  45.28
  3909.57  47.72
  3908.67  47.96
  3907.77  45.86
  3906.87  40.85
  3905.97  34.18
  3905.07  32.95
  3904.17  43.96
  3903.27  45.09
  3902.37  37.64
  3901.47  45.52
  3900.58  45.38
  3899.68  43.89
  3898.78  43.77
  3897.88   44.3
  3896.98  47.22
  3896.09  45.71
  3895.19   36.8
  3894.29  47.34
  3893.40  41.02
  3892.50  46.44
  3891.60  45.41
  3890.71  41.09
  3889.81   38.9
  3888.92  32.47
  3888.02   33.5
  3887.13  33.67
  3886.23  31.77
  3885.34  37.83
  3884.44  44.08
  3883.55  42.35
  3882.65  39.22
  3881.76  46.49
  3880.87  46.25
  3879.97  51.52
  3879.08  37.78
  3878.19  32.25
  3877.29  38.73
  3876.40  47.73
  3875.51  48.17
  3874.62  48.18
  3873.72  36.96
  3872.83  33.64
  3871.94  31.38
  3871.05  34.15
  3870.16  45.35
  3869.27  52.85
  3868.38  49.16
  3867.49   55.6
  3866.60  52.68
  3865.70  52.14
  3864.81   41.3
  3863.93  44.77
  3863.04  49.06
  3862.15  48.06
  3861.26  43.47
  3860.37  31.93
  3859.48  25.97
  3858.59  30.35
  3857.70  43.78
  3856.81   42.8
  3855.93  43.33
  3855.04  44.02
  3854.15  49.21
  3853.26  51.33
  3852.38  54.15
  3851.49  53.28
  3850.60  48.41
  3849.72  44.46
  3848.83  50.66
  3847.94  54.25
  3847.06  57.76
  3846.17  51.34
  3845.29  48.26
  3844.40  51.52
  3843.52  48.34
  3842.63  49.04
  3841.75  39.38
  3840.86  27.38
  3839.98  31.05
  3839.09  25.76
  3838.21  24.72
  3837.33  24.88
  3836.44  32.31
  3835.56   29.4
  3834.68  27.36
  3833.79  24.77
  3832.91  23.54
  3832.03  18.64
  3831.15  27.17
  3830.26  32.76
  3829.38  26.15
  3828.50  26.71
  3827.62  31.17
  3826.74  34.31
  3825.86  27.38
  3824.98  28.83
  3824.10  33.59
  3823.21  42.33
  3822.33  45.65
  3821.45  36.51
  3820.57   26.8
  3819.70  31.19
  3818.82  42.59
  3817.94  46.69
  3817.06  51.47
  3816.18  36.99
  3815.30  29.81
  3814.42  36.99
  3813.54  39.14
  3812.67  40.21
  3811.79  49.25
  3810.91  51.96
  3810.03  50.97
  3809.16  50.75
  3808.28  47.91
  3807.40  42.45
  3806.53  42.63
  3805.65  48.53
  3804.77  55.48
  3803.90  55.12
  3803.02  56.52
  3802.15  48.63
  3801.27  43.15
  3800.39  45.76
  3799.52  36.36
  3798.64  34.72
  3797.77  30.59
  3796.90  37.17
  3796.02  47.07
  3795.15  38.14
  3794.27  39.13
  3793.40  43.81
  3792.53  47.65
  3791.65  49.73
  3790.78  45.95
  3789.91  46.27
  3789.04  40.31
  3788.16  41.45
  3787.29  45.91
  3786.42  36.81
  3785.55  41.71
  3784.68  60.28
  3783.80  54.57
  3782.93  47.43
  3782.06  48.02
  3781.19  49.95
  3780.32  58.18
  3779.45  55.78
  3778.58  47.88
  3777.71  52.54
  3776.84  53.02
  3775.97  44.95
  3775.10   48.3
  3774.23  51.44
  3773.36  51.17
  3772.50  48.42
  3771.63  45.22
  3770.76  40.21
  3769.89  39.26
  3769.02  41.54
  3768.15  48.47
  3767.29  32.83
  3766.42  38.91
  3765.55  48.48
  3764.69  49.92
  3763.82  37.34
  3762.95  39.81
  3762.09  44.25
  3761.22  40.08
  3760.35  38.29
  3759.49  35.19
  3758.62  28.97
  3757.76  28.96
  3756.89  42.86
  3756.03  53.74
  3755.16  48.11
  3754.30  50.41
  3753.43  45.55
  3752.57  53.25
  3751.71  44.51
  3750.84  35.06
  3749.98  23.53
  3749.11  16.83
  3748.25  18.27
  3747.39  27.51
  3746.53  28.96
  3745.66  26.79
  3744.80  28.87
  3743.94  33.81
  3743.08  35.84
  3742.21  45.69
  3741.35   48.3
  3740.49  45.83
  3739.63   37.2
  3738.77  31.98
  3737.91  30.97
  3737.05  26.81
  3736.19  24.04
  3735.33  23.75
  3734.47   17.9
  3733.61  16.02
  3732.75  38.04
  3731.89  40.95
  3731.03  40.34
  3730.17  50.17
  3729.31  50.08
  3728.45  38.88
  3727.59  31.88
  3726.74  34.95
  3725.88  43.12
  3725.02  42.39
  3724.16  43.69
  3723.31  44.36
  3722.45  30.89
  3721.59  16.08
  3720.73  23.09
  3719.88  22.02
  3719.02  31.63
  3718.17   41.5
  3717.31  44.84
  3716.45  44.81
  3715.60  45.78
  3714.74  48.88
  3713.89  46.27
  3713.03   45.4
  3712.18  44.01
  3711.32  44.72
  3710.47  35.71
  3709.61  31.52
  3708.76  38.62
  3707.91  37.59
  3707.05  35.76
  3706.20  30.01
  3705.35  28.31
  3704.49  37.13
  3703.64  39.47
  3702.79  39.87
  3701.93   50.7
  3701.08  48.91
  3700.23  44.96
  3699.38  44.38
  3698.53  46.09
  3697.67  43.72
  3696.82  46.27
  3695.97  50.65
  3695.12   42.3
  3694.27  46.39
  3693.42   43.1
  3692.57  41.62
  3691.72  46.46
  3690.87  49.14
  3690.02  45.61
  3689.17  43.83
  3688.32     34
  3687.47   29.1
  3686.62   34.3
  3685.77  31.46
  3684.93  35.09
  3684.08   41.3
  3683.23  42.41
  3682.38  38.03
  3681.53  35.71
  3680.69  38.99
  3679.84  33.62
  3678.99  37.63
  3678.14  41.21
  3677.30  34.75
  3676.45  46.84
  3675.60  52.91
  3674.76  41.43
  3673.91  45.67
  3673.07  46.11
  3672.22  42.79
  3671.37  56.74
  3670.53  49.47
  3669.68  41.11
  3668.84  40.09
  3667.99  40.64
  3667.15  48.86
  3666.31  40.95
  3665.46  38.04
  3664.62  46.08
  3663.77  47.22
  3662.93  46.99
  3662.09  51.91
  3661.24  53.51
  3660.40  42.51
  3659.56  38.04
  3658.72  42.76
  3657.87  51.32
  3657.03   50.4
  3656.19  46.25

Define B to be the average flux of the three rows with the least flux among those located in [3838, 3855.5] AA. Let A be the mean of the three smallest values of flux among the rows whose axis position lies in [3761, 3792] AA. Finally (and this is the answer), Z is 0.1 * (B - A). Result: -1.0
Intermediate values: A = 36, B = 26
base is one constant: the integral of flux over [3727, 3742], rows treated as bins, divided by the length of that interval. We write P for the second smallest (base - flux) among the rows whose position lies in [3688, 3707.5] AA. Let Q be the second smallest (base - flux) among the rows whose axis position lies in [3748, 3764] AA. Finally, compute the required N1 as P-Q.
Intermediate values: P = -16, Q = -18.2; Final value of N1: 3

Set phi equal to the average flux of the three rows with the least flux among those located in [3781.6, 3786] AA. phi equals 46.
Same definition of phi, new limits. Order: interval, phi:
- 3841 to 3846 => 45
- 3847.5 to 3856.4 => 44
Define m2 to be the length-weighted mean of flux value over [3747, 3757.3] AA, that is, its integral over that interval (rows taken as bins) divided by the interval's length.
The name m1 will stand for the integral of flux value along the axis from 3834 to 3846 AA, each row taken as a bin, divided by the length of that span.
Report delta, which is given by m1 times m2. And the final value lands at 1362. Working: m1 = 35.5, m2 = 38.4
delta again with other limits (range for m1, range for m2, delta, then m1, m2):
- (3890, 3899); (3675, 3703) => 1832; 43.8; 41.9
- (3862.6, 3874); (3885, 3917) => 1924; 44.7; 43.1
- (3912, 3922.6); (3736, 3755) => 1561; 44.7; 34.9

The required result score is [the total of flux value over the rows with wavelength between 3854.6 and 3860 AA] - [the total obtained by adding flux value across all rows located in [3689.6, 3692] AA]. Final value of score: 89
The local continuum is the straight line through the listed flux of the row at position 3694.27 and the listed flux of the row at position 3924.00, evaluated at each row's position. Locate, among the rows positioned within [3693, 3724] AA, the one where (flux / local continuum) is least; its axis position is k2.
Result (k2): 3721.59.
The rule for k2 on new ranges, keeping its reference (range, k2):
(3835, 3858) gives 3838.21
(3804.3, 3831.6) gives 3829.38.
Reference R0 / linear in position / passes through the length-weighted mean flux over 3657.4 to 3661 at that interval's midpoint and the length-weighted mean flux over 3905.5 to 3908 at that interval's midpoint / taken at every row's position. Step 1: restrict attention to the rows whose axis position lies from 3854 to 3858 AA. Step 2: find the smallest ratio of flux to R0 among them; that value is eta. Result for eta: 1.05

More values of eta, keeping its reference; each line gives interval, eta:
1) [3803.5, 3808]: 1.02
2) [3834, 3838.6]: 0.60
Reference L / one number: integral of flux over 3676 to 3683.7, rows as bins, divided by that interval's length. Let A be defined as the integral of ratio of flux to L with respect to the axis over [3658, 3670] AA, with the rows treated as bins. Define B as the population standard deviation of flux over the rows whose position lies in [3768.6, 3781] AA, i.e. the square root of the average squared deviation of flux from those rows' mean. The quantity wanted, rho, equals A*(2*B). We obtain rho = 151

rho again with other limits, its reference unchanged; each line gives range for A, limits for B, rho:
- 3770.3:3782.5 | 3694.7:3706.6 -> 207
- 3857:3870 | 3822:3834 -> 206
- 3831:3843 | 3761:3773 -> 87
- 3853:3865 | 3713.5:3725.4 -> 268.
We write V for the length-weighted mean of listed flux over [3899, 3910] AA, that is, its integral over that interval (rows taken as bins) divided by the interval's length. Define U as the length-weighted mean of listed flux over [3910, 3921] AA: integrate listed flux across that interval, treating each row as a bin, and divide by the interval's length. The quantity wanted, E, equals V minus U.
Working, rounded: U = 46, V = 43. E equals -4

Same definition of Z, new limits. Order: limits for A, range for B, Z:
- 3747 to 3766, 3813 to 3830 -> 0.7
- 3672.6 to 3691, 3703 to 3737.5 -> -1.5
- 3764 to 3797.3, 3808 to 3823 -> -0.6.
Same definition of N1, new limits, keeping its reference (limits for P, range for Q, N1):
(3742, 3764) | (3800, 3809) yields 2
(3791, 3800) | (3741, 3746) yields -2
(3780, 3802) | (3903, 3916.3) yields -9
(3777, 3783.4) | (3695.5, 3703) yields -5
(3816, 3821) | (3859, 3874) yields 6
